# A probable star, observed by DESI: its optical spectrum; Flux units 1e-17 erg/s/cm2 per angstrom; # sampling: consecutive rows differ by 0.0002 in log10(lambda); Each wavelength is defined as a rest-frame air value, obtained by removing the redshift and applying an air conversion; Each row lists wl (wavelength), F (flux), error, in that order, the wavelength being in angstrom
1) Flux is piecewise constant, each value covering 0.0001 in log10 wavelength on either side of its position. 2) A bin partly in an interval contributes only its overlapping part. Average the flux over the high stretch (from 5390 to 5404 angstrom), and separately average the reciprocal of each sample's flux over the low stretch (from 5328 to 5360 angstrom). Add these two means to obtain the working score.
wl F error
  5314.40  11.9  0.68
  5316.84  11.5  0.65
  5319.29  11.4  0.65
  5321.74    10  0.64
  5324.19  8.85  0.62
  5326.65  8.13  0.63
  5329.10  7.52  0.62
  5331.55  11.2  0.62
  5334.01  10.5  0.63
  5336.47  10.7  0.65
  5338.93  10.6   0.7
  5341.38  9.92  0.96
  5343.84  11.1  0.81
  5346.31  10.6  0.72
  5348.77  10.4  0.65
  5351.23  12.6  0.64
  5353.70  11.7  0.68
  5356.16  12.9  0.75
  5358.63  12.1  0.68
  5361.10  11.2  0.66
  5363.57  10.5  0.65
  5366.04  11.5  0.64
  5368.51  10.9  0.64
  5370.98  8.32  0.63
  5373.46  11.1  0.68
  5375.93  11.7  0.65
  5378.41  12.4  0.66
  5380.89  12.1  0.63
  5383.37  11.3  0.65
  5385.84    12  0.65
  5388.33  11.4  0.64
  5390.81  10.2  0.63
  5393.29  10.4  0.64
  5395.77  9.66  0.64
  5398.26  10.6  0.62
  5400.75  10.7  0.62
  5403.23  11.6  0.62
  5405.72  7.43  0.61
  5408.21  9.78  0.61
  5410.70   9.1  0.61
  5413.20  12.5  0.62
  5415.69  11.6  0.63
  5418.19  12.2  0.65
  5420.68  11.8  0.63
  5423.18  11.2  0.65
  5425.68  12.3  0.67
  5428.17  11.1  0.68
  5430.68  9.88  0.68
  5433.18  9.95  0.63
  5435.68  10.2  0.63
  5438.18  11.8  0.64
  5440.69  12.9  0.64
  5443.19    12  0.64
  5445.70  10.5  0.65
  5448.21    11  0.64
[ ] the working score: 10.6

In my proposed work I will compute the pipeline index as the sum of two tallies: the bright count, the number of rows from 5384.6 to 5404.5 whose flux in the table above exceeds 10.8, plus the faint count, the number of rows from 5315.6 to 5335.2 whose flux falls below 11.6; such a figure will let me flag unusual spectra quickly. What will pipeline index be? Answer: 11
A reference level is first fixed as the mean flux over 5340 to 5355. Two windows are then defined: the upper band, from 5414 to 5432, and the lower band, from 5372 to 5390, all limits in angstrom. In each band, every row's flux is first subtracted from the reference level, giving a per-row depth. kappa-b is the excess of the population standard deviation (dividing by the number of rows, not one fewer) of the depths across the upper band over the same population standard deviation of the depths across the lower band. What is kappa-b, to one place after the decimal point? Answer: 0.3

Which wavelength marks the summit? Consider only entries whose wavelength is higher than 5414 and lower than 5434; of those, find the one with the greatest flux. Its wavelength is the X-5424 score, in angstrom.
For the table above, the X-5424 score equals 5425.68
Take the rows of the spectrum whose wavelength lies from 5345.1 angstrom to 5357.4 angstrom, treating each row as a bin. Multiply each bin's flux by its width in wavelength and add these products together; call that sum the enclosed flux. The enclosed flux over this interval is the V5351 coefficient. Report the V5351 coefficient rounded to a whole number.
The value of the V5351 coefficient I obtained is 143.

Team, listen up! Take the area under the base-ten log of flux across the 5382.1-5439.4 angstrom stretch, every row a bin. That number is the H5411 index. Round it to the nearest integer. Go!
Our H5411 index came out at 59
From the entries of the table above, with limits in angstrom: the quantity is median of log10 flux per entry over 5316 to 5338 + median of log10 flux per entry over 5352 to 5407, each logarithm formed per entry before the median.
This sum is 2.07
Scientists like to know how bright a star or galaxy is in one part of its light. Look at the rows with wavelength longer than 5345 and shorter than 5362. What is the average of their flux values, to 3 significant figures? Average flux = 11.6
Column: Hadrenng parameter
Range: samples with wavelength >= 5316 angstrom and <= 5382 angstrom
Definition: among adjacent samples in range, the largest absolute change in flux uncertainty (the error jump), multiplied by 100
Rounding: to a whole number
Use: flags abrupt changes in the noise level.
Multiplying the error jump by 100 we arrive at 26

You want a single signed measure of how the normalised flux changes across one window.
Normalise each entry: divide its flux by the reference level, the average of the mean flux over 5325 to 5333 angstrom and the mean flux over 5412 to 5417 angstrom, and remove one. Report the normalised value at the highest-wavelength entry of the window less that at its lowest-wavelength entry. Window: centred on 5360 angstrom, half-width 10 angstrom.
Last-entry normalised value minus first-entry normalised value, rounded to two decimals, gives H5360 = -0.16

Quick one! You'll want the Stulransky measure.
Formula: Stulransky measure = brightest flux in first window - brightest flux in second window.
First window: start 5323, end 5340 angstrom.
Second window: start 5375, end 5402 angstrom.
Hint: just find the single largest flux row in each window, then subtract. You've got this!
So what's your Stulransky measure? -1.2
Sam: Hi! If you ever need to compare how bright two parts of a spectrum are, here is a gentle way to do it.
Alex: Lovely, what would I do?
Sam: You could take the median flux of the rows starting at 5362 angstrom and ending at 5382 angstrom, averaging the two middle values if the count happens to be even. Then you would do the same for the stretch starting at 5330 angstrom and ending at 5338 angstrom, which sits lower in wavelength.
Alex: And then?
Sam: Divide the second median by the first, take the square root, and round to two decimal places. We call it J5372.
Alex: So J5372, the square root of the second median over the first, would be 0.97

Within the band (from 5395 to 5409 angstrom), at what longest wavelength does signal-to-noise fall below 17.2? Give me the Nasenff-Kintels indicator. 5408.21 angstrom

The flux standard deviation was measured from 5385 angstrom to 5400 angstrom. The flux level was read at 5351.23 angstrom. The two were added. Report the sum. 13.4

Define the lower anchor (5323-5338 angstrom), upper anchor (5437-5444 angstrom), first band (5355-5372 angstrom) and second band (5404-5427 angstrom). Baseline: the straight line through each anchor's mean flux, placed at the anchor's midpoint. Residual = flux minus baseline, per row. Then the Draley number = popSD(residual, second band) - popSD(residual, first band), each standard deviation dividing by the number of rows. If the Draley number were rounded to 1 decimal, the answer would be 0.1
